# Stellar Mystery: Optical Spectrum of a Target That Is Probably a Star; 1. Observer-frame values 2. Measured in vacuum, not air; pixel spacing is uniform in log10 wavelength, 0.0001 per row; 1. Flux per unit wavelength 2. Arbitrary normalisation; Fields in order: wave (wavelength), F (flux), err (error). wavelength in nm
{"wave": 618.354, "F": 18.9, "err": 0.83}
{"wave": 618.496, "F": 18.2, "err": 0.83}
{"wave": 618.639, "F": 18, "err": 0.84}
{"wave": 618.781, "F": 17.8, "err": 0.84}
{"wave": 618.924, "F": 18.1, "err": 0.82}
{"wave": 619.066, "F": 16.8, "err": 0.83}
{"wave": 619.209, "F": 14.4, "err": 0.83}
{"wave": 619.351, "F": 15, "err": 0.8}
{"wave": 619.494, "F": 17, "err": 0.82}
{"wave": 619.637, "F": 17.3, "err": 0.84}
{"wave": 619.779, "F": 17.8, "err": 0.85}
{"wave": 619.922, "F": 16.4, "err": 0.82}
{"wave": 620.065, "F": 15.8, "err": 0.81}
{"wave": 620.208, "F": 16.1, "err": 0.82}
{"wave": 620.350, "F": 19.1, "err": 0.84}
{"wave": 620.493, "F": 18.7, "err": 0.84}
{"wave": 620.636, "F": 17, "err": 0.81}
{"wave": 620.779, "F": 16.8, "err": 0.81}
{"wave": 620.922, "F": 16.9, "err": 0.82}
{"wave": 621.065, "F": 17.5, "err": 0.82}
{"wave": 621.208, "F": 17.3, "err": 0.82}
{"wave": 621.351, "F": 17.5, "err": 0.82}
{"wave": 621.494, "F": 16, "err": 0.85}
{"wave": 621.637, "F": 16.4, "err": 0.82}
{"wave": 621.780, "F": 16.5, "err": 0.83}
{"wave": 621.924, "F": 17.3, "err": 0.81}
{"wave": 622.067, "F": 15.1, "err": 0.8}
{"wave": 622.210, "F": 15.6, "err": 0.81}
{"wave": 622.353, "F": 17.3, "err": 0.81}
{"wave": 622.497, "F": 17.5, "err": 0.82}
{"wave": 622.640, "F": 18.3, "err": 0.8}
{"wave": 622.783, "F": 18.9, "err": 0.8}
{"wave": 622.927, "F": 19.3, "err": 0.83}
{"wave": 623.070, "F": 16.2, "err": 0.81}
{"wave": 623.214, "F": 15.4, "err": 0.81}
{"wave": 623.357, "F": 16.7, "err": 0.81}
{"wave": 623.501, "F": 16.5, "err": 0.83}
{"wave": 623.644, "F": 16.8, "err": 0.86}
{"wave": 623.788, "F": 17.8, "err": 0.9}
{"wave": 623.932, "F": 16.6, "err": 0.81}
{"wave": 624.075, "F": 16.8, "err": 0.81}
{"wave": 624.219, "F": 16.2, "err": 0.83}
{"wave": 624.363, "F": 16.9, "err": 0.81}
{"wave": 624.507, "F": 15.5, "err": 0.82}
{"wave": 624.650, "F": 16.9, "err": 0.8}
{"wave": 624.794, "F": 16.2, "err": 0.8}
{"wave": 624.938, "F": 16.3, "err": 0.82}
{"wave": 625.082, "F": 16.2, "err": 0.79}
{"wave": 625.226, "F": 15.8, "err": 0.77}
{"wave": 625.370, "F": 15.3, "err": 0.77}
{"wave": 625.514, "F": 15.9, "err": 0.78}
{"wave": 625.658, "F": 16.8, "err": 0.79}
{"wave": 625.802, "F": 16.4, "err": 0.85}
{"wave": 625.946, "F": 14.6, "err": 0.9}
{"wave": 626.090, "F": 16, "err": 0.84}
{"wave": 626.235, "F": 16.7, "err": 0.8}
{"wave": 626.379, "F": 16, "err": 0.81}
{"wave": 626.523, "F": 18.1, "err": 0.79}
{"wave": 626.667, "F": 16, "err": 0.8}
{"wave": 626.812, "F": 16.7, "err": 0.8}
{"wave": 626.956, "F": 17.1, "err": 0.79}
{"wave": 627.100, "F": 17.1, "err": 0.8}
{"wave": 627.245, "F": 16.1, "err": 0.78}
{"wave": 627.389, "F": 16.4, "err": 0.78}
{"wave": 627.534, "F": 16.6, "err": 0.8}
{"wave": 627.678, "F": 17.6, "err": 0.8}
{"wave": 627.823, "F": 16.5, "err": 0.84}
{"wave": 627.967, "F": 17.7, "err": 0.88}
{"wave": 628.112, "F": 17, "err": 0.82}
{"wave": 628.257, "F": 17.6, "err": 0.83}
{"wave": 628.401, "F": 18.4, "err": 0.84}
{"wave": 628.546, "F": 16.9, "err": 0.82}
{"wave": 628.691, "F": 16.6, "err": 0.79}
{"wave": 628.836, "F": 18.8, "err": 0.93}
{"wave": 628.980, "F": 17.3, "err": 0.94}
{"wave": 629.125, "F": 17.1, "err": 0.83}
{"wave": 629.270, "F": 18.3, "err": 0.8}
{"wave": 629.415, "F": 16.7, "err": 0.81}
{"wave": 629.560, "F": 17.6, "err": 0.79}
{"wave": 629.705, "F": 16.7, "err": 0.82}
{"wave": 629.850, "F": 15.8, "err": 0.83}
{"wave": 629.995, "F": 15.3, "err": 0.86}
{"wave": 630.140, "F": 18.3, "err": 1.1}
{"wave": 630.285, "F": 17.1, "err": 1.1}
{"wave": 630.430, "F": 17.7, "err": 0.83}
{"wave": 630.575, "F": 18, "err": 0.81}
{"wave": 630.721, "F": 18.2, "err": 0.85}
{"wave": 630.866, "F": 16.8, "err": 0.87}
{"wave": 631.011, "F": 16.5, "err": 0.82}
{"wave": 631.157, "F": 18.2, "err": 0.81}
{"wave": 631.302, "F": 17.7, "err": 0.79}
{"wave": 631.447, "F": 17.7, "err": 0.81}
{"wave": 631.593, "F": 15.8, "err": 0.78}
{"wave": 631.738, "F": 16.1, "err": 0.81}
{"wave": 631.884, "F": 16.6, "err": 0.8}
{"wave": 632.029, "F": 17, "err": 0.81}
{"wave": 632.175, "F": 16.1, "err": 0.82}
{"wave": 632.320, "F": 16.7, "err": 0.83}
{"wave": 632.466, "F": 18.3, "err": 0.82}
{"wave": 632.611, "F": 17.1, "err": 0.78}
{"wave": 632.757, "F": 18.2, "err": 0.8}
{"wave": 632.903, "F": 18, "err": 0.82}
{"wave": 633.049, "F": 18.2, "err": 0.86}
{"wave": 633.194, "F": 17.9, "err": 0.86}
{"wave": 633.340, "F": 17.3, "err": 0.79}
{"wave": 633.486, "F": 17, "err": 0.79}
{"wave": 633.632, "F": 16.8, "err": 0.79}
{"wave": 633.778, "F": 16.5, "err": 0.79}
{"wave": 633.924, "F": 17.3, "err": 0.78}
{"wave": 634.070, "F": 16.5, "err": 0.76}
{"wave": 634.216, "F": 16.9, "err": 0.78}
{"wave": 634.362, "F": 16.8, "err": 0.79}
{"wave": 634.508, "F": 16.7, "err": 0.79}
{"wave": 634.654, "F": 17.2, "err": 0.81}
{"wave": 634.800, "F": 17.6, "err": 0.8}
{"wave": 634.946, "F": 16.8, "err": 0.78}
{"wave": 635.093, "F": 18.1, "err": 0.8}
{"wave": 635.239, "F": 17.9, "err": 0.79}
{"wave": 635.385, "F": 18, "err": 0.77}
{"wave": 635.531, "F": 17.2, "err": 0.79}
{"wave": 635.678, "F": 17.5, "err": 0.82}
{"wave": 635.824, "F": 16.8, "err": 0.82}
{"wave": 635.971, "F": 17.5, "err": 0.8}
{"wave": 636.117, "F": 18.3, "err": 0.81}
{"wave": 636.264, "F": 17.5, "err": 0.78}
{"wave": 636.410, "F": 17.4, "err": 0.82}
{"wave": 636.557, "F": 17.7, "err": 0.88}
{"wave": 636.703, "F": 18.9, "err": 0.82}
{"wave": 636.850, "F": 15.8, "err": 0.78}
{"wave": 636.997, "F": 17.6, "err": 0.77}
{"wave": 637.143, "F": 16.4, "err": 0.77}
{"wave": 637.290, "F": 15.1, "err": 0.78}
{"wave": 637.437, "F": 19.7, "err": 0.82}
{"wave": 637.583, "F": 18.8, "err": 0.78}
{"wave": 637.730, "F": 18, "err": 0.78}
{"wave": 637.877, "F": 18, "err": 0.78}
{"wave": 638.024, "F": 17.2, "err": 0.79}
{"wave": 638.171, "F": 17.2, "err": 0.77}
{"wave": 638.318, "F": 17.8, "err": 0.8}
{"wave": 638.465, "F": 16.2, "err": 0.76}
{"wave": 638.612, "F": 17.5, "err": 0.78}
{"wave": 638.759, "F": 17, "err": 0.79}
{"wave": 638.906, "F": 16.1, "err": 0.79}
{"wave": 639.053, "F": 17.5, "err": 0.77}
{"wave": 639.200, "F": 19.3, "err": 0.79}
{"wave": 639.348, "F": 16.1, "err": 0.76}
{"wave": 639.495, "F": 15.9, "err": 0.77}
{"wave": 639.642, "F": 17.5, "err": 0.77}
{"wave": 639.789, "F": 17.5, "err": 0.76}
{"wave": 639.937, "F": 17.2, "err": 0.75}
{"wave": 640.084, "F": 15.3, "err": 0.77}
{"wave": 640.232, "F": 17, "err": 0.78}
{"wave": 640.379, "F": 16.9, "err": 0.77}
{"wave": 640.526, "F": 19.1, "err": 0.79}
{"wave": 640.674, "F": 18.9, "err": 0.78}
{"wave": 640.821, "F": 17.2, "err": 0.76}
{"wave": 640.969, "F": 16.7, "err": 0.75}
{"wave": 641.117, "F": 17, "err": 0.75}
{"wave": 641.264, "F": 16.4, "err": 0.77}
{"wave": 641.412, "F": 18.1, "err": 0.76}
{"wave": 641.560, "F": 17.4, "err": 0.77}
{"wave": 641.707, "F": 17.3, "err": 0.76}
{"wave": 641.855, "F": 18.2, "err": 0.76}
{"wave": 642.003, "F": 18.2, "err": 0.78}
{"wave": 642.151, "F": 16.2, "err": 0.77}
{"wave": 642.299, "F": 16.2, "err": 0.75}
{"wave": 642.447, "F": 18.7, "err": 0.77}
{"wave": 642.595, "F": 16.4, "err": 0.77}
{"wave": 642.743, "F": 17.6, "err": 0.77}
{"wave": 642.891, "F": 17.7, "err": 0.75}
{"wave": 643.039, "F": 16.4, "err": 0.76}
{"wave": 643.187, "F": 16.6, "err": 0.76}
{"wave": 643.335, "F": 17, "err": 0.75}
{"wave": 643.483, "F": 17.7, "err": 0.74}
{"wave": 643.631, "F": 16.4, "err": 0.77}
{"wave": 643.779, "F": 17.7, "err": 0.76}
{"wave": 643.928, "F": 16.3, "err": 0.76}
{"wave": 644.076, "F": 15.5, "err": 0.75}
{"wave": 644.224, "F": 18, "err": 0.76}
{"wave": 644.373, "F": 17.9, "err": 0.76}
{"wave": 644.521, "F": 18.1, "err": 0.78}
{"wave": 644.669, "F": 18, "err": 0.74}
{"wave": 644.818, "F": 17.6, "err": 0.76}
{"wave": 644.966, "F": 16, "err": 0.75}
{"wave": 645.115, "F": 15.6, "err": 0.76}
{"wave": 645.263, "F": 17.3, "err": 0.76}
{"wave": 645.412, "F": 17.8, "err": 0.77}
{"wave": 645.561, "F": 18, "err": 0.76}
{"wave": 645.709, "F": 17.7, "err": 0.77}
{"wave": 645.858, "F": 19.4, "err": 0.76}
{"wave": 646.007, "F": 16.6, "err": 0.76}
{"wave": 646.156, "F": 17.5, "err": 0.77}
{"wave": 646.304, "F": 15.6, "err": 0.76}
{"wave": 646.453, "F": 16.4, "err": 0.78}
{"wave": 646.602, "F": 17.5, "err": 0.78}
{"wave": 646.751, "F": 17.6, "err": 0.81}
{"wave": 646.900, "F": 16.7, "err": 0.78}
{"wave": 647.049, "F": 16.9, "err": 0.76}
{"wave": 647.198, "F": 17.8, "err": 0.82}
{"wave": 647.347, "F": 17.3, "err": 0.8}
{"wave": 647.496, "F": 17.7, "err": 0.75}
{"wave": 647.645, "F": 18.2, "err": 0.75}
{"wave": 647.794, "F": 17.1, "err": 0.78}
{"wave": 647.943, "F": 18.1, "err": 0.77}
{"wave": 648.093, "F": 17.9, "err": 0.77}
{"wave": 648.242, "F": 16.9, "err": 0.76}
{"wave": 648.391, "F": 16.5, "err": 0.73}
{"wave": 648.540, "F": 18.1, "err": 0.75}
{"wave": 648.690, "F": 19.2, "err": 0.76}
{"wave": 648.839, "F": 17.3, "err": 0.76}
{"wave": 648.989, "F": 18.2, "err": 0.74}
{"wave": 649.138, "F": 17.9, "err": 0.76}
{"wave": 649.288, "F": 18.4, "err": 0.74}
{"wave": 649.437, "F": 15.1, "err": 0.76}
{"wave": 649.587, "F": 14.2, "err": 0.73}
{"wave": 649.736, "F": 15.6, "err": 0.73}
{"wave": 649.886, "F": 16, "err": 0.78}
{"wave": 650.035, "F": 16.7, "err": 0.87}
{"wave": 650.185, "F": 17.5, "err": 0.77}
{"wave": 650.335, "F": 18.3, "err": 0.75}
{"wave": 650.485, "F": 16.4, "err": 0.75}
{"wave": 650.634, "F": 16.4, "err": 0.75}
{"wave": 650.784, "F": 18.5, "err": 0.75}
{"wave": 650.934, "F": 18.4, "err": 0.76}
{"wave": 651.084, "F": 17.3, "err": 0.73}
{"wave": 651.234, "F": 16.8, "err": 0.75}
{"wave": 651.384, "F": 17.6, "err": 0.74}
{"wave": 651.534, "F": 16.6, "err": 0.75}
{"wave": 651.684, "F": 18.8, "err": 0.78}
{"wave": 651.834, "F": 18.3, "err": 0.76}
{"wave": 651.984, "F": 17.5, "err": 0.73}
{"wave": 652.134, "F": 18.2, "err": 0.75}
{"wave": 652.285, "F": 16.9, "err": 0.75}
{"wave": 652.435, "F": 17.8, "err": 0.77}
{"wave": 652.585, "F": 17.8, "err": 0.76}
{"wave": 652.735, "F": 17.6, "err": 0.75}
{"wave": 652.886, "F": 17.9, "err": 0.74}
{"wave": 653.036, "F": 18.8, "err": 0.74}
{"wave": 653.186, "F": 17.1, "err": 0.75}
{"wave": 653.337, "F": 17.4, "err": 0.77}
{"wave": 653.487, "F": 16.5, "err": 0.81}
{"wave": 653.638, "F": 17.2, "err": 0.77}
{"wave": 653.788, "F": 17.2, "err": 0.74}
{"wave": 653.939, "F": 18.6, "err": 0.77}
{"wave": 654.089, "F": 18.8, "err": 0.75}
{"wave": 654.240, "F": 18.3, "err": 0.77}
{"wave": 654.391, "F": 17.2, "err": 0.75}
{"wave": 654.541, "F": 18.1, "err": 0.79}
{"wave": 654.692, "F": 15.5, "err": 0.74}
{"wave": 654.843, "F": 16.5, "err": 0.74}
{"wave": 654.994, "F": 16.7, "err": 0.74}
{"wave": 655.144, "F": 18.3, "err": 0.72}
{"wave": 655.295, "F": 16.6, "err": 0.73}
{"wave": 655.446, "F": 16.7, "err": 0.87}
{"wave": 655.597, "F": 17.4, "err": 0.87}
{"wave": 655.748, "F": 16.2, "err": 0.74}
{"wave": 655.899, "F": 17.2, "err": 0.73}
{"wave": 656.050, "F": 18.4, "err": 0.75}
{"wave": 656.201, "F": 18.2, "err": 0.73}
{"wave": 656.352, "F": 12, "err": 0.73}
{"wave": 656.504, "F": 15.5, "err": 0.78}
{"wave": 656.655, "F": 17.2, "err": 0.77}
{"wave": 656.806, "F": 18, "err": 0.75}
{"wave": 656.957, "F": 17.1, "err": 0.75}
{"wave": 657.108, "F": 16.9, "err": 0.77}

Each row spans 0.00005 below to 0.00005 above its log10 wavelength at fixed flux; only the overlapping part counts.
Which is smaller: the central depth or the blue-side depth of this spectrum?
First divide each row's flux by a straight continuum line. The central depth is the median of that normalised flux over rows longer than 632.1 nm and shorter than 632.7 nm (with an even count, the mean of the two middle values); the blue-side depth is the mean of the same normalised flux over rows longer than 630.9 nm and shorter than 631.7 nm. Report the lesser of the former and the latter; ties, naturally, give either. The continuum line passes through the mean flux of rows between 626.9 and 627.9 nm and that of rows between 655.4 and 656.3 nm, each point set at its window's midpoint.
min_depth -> 1.00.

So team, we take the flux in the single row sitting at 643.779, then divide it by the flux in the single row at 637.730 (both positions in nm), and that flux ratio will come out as 0.98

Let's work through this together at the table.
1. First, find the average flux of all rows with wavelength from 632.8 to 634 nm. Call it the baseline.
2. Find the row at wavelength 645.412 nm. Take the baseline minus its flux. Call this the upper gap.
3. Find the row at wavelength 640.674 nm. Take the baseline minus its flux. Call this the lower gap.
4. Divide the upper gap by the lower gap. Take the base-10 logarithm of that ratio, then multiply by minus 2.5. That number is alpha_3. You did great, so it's 1.4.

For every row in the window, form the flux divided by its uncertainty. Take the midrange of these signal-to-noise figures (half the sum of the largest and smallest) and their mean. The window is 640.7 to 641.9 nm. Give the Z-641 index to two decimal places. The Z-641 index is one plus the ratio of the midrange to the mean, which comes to 1.99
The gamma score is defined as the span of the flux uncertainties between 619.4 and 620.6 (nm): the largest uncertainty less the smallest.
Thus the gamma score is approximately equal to 0.040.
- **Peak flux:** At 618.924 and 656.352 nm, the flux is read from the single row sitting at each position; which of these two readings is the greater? 18.1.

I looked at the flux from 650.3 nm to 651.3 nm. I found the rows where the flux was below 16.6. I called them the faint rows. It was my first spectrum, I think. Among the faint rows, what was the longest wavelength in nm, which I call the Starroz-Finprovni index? 650.634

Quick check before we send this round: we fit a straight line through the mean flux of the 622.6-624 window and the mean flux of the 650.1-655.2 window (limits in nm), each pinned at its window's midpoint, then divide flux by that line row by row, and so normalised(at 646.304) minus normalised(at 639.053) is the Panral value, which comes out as -0.11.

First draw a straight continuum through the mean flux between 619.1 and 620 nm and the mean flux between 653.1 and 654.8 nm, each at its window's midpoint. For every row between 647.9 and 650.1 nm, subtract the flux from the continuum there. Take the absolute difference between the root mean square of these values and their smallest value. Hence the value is 3.3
